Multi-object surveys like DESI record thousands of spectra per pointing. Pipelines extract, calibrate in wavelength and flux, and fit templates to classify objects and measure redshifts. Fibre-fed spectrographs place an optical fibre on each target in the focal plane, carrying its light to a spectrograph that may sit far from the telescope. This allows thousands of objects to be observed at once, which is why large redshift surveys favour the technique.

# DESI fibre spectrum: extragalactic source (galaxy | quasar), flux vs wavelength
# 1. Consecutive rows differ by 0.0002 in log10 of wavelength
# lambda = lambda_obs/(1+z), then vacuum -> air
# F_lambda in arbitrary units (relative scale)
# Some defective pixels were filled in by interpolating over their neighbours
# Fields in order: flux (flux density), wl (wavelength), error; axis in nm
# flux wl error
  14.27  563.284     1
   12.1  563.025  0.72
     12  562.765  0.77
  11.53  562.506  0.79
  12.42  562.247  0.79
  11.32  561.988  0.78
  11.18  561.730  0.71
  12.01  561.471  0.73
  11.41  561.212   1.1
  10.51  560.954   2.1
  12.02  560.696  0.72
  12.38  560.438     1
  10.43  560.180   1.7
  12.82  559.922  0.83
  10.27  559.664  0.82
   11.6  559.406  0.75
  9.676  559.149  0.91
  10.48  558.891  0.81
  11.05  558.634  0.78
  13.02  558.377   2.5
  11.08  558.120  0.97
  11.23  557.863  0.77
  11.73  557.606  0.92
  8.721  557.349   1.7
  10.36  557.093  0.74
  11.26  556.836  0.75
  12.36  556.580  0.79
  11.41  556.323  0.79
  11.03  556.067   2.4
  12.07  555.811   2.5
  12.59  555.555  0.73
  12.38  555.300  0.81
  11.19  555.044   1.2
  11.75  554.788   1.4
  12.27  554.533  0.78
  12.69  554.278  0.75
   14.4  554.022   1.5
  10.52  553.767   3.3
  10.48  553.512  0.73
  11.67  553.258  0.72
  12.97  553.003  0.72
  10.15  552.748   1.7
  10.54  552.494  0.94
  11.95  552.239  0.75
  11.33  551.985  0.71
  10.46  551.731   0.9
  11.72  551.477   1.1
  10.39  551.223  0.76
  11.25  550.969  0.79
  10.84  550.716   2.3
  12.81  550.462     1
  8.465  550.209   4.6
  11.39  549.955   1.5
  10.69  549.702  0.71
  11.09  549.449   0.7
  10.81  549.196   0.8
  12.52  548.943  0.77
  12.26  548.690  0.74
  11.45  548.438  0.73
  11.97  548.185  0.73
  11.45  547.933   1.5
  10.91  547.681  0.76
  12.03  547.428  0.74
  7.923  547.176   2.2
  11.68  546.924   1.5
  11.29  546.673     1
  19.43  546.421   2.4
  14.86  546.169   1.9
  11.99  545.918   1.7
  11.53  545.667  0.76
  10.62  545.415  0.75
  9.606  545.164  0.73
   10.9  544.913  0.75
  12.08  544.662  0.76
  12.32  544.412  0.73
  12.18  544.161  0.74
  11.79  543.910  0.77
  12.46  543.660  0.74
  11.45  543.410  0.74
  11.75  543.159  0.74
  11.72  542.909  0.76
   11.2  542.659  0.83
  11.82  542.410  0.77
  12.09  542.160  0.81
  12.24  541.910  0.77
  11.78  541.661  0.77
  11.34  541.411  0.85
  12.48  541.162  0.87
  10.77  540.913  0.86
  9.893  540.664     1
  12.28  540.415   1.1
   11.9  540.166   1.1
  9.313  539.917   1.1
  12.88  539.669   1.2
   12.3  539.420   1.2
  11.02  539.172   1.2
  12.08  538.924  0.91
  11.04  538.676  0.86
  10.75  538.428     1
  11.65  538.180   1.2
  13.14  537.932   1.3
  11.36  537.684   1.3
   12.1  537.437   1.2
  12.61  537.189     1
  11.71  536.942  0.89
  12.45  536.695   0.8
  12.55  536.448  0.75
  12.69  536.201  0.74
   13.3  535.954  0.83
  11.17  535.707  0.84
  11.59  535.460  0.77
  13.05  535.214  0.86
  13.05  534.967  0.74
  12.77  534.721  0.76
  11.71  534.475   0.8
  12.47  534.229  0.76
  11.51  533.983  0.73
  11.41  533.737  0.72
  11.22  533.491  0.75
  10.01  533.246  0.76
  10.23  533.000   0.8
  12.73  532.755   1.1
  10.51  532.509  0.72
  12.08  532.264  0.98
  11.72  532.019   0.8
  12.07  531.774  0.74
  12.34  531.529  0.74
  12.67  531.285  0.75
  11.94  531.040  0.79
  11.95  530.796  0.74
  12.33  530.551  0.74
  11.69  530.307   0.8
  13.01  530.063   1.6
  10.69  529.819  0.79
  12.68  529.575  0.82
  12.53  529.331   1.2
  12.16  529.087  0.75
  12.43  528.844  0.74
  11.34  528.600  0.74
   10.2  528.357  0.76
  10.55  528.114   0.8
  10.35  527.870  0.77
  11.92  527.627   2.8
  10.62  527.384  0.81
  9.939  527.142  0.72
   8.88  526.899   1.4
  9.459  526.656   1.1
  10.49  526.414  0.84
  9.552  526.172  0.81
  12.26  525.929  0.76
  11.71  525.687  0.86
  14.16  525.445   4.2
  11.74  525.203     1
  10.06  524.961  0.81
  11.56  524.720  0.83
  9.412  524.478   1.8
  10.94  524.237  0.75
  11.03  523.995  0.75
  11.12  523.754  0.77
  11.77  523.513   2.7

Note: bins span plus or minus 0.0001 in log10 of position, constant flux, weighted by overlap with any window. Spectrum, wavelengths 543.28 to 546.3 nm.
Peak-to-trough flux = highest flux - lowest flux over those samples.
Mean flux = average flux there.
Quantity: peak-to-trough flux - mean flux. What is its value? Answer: -6.6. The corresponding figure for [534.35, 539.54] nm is -9.5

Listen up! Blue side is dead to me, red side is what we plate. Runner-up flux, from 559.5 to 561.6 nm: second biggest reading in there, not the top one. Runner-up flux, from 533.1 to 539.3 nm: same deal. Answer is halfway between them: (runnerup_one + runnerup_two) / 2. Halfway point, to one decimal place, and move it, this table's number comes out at 12.8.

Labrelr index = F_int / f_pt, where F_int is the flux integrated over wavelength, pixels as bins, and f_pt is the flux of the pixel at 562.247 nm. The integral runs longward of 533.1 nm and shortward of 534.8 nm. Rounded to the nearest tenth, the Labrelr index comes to 1.6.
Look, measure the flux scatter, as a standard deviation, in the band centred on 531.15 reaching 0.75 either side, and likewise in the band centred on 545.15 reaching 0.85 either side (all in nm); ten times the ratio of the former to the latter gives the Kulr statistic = 2.9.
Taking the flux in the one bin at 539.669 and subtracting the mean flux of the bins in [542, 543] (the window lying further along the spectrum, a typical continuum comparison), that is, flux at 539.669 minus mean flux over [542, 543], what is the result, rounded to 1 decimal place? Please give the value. 1.2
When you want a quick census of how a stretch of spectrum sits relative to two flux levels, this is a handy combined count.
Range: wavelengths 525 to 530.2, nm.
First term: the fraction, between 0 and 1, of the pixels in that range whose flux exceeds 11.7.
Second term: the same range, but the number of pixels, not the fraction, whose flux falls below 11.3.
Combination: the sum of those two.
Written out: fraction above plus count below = 10.5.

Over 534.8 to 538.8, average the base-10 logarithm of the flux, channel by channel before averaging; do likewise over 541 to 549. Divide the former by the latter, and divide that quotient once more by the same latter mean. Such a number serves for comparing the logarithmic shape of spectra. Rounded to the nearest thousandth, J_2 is 0.943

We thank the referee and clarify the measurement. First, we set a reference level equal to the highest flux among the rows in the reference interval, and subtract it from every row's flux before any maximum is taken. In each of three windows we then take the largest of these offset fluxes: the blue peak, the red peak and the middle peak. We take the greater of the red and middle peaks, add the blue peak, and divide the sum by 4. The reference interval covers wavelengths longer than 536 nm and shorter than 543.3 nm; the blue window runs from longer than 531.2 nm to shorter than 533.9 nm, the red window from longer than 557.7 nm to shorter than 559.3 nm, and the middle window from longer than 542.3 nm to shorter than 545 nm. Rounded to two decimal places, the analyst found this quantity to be -0.13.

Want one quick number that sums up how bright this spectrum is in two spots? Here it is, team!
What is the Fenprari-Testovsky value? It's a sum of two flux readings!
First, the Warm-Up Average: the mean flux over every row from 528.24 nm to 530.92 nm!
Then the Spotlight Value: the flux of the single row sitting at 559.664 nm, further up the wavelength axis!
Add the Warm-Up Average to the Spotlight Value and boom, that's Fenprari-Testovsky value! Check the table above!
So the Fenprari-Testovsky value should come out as 22.2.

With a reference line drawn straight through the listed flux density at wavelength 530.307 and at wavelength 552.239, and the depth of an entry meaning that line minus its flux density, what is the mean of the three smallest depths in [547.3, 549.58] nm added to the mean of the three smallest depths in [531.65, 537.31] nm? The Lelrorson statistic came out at -1.7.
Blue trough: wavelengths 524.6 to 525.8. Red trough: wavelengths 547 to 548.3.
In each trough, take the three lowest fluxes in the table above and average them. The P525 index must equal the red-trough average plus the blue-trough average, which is 21.2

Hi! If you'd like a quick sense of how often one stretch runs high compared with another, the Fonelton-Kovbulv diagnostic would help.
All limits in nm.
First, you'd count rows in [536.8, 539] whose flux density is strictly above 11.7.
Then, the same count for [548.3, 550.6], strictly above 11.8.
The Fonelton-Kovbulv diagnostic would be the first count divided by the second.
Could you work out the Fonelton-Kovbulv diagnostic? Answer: 1.7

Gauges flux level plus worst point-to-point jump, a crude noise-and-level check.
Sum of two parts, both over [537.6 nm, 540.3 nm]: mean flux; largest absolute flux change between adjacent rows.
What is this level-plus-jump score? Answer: 15.2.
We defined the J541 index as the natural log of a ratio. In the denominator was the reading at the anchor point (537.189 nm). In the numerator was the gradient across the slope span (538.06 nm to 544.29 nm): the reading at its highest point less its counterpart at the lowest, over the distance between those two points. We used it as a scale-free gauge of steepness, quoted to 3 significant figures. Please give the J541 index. -4.96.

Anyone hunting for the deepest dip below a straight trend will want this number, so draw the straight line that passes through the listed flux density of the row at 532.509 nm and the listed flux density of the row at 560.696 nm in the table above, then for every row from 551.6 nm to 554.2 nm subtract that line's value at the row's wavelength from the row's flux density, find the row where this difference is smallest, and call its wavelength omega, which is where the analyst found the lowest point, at 552.748 nm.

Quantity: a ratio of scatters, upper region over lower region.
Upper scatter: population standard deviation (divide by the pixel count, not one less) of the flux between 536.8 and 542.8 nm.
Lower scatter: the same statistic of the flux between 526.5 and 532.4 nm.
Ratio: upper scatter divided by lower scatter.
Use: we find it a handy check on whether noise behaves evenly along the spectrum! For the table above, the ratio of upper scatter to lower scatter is 0.80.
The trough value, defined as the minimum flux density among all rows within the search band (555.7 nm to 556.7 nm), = 11.03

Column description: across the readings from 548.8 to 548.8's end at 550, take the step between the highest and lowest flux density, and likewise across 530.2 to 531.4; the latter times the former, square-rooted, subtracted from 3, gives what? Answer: 1.7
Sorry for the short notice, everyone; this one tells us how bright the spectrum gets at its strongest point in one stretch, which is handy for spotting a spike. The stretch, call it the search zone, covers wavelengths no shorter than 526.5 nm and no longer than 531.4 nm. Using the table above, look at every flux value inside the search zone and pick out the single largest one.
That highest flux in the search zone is 13.01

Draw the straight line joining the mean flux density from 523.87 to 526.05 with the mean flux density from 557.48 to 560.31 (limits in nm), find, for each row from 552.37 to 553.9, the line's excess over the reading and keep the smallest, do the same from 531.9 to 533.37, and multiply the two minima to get 2.3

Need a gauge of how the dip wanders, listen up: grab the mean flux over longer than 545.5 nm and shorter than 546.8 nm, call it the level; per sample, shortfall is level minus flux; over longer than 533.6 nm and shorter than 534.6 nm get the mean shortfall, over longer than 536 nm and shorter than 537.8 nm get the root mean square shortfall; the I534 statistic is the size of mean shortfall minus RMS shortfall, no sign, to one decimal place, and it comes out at 0.4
